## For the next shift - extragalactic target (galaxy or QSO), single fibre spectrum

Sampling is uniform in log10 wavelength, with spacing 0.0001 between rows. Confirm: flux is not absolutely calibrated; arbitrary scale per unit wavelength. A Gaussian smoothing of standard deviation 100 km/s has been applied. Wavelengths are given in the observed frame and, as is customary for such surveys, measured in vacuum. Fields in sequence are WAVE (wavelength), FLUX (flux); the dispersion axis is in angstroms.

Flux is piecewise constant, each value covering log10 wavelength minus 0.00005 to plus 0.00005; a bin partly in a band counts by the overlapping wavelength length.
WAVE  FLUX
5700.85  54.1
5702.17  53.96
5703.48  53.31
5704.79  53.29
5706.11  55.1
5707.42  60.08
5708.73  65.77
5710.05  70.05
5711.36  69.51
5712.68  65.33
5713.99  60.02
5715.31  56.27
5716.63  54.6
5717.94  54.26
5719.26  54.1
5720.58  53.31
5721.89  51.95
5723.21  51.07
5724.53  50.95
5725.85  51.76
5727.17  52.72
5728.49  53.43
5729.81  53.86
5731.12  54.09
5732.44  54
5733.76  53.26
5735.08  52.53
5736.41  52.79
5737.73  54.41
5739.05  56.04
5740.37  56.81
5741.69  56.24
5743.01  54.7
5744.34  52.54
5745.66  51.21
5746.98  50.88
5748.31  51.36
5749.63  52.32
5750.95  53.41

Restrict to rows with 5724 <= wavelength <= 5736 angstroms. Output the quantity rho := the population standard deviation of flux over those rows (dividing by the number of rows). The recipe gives 1.0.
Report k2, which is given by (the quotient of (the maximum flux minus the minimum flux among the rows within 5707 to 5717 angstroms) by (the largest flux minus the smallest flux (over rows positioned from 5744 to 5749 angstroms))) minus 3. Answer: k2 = 6.31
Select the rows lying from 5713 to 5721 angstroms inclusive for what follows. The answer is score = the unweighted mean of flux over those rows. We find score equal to 55.4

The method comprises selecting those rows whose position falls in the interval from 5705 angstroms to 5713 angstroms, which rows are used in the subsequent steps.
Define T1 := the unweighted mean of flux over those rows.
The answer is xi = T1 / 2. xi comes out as 32.2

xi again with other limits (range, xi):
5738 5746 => 27.3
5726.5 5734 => 26.8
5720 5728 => 26.0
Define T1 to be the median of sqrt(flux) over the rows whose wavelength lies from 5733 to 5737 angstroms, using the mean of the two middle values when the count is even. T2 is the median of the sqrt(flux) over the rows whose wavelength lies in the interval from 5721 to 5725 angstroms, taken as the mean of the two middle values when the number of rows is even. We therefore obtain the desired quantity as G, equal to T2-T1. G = -0.12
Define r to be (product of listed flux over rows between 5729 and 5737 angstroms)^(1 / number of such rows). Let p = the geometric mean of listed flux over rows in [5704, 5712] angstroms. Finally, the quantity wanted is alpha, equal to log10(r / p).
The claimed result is -0.06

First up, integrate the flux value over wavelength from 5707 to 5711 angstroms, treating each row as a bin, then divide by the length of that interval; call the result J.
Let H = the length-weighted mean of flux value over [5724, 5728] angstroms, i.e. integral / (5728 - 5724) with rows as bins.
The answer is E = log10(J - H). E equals 1.2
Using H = 51.9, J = 66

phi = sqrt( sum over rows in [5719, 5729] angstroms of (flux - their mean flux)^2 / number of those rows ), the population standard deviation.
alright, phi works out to 1.1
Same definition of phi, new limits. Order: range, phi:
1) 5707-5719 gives 5.8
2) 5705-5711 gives 5.7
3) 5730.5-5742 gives 1.5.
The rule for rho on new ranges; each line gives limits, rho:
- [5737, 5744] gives 0.9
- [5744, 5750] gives 0.6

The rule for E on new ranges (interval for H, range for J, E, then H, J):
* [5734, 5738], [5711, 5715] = 1.0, 53.0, 64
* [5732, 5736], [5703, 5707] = 0.1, 53.1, 54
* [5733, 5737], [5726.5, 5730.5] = -0.2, 52.8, 53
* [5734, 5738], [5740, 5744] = 0.4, 53.0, 56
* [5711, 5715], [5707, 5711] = 0.3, 63.8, 66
